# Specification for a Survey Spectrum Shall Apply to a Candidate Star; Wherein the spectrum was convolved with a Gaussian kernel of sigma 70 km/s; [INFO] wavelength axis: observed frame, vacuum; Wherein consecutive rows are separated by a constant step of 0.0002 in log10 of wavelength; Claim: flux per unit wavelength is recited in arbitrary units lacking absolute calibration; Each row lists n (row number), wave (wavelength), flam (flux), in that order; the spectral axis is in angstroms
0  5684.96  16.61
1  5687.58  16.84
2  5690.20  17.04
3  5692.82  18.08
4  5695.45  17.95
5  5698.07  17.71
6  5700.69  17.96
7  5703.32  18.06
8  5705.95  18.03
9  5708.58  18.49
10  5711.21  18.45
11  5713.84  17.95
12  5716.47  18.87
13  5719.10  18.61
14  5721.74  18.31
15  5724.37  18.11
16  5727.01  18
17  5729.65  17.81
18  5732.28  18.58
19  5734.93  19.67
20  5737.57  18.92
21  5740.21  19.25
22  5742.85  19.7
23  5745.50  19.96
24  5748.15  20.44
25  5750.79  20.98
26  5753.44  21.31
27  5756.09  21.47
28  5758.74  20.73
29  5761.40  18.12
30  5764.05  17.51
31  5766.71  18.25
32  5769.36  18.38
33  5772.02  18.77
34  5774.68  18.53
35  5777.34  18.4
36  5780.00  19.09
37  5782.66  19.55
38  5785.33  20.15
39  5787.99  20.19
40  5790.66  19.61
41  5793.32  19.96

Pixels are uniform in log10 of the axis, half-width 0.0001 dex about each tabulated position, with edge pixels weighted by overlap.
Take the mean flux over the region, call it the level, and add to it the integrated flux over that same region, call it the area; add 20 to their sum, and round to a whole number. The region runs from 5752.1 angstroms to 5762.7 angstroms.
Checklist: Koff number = 257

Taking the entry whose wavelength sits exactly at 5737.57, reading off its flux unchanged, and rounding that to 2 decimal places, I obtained 18.92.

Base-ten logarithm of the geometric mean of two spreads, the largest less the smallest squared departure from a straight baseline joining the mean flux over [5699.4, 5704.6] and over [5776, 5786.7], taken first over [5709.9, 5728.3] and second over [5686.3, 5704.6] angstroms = -0.23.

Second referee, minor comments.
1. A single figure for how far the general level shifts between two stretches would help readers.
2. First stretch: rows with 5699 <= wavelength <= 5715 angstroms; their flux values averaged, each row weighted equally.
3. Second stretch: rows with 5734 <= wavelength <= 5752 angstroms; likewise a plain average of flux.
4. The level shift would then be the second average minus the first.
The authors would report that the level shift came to 1.7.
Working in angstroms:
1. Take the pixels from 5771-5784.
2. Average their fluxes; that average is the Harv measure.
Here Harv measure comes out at 18.9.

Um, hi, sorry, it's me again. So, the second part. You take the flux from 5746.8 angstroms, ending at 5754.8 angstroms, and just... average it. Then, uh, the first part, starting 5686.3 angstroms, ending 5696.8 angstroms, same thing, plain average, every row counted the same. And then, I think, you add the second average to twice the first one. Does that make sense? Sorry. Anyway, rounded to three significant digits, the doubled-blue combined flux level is 55.9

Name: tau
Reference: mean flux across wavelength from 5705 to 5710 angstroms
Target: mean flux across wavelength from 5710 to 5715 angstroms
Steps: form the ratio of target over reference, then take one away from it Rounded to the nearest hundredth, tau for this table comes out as 0.00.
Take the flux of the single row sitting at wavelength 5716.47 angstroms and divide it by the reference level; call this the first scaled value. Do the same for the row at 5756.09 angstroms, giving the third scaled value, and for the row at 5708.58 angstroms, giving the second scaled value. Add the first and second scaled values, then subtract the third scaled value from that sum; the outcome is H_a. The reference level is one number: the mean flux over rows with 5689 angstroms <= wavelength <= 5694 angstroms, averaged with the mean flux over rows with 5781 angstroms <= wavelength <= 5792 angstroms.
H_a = 0.85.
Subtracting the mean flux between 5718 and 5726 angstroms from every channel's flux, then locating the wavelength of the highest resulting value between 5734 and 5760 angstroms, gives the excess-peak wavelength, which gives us 5756.09 angstroms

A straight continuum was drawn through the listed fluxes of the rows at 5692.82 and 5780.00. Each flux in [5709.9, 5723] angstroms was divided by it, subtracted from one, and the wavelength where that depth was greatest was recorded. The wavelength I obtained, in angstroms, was 5713.84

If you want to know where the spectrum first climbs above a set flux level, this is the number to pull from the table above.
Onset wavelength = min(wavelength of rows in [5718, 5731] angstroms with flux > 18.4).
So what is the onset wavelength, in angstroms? 5719.10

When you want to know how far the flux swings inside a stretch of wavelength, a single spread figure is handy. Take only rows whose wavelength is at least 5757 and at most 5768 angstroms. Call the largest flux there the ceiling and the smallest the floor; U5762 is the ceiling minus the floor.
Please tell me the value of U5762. 3.2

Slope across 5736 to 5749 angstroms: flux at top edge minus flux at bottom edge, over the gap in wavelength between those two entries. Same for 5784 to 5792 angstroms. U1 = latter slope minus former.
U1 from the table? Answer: -0.24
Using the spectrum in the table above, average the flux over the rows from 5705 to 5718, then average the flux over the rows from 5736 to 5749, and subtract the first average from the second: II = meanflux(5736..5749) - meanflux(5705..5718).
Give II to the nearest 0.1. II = 1.3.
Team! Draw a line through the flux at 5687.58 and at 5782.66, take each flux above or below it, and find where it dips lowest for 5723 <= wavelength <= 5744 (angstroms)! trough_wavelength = 5729.65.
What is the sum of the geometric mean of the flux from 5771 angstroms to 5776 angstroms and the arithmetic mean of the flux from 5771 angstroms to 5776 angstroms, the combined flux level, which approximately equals 37.3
